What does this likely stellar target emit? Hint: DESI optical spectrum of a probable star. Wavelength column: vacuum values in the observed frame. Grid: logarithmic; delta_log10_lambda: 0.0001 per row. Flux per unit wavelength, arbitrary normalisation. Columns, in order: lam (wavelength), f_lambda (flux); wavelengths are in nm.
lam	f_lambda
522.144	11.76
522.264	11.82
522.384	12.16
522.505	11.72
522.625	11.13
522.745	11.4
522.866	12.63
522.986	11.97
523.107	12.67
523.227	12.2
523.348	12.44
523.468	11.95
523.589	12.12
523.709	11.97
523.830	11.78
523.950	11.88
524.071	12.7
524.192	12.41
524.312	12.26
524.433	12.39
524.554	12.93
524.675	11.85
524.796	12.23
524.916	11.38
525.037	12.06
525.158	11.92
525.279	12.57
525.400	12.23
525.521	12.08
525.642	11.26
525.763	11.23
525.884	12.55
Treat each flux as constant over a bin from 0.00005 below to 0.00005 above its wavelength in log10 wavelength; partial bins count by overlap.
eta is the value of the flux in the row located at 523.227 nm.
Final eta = 12.2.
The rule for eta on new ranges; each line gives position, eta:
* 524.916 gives 11.38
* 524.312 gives 12.26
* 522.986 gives 11.97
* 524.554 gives 12.93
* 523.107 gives 12.67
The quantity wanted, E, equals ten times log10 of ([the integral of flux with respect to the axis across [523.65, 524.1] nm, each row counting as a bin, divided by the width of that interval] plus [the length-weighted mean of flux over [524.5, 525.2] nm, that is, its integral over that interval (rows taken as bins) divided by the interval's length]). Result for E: 13.8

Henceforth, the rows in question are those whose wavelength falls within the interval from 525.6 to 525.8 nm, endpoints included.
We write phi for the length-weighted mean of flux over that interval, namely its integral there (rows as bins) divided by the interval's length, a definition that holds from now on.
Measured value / 11.2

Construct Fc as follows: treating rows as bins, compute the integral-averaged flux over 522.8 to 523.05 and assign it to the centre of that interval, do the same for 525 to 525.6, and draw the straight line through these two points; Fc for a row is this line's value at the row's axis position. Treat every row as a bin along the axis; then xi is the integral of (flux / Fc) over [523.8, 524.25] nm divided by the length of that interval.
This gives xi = 1.00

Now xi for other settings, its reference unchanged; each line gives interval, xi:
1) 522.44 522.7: 0.93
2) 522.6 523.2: 0.98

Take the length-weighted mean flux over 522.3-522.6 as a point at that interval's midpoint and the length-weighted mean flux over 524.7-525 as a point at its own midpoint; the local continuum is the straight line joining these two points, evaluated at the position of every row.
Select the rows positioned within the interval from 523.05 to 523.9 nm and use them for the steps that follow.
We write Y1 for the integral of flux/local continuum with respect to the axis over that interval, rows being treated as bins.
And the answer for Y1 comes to 0.9 nm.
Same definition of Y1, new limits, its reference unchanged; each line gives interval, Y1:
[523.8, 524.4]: 0.6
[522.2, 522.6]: 0.4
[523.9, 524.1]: 0.2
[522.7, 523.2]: 0.5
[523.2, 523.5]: 0.3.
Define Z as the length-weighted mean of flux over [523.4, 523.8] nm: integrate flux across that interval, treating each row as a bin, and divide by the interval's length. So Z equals 12.0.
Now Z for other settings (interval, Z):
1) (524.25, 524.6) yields 12.5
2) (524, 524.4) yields 12.4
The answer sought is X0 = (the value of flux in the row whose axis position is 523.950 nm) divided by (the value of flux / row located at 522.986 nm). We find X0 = 0.99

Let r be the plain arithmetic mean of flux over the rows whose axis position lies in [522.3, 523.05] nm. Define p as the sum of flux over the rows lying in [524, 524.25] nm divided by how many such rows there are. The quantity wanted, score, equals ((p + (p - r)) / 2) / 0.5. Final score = 13.3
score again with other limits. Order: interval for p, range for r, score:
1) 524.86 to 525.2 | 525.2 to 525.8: 11.7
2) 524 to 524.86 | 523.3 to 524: 12.8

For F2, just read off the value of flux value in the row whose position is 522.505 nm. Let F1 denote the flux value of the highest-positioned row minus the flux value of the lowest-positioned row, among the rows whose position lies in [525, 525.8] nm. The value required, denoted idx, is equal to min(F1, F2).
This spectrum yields -0.83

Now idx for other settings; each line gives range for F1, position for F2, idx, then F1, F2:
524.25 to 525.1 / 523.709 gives -0.20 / -0.20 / 11.97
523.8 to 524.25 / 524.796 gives 0.63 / 0.63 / 12.23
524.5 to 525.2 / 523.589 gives -1.01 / -1.01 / 12.12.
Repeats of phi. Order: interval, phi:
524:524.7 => 12.4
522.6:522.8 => 11.3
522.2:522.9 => 11.8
